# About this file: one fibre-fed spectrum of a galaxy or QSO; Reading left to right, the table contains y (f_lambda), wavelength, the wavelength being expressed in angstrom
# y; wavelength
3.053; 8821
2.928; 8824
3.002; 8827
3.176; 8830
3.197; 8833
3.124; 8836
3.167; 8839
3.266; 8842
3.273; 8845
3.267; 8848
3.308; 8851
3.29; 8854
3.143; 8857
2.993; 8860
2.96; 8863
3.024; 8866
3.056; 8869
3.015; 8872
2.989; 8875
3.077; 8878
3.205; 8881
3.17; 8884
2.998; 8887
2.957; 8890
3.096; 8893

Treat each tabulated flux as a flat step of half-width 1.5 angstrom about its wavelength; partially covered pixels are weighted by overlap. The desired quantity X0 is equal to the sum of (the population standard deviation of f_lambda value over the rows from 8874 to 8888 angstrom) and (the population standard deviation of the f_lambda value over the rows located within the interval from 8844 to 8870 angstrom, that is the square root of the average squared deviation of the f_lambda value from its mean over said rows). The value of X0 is 0.22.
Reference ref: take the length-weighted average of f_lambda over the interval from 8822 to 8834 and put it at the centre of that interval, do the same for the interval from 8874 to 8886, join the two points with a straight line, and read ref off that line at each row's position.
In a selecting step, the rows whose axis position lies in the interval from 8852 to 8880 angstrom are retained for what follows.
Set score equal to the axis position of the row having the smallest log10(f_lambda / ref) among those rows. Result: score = 8863 angstrom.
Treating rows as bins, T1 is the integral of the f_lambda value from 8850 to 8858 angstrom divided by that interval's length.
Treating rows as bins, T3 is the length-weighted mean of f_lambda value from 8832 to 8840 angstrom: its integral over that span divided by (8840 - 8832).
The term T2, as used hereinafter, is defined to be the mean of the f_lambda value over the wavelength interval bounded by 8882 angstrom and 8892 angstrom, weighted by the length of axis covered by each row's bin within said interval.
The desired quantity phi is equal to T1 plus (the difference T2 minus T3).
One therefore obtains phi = 3.14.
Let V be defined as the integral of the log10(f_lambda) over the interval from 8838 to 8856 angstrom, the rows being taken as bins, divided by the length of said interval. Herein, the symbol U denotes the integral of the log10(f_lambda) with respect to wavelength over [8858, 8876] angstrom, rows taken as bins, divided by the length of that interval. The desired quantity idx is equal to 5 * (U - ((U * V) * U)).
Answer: 1.81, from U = 0.479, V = 0.513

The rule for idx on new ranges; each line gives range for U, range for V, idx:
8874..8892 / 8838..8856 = 1.83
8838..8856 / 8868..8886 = 1.92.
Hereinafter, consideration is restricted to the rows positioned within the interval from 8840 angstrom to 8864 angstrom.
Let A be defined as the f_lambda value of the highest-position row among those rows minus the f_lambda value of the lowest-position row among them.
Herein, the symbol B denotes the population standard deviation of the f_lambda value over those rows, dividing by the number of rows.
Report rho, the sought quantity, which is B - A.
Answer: 0.4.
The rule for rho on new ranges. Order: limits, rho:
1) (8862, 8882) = -0.2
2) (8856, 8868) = 0.2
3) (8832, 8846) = 0.0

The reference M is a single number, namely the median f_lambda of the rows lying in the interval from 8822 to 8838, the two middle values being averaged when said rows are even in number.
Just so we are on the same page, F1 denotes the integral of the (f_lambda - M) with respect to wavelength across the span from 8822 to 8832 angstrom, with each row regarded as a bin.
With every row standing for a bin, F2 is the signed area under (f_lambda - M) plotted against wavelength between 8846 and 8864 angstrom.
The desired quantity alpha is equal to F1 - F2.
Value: -1.6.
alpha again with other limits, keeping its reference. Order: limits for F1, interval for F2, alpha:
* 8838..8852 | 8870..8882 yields 2.6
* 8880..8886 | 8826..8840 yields 0.1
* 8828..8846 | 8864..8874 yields 2.2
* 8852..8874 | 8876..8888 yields -1.0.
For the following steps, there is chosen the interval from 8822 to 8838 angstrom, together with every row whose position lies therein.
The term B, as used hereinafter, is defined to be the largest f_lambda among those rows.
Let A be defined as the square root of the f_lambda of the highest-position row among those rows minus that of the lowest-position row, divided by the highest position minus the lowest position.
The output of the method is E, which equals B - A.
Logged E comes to 3.19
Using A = 0.0047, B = 3.197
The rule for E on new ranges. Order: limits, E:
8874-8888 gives 3.20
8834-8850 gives 3.27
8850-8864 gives 3.32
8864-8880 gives 3.08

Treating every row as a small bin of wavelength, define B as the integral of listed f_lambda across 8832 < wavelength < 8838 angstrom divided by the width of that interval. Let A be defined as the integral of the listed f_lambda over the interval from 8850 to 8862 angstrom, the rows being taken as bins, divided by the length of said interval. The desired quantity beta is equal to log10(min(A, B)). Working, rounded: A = 3.17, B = 3.16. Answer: 0.499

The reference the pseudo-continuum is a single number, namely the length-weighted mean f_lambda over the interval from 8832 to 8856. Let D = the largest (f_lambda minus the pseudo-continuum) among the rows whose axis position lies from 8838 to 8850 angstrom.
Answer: 0.04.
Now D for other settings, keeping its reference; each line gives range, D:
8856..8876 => -0.09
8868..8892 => -0.03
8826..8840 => -0.04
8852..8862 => 0.05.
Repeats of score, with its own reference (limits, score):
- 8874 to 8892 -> 8890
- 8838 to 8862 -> 8860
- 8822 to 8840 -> 8824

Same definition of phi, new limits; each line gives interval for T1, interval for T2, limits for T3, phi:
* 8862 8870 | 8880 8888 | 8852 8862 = 3.00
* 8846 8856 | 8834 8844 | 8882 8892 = 3.42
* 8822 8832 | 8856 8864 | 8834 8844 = 2.88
